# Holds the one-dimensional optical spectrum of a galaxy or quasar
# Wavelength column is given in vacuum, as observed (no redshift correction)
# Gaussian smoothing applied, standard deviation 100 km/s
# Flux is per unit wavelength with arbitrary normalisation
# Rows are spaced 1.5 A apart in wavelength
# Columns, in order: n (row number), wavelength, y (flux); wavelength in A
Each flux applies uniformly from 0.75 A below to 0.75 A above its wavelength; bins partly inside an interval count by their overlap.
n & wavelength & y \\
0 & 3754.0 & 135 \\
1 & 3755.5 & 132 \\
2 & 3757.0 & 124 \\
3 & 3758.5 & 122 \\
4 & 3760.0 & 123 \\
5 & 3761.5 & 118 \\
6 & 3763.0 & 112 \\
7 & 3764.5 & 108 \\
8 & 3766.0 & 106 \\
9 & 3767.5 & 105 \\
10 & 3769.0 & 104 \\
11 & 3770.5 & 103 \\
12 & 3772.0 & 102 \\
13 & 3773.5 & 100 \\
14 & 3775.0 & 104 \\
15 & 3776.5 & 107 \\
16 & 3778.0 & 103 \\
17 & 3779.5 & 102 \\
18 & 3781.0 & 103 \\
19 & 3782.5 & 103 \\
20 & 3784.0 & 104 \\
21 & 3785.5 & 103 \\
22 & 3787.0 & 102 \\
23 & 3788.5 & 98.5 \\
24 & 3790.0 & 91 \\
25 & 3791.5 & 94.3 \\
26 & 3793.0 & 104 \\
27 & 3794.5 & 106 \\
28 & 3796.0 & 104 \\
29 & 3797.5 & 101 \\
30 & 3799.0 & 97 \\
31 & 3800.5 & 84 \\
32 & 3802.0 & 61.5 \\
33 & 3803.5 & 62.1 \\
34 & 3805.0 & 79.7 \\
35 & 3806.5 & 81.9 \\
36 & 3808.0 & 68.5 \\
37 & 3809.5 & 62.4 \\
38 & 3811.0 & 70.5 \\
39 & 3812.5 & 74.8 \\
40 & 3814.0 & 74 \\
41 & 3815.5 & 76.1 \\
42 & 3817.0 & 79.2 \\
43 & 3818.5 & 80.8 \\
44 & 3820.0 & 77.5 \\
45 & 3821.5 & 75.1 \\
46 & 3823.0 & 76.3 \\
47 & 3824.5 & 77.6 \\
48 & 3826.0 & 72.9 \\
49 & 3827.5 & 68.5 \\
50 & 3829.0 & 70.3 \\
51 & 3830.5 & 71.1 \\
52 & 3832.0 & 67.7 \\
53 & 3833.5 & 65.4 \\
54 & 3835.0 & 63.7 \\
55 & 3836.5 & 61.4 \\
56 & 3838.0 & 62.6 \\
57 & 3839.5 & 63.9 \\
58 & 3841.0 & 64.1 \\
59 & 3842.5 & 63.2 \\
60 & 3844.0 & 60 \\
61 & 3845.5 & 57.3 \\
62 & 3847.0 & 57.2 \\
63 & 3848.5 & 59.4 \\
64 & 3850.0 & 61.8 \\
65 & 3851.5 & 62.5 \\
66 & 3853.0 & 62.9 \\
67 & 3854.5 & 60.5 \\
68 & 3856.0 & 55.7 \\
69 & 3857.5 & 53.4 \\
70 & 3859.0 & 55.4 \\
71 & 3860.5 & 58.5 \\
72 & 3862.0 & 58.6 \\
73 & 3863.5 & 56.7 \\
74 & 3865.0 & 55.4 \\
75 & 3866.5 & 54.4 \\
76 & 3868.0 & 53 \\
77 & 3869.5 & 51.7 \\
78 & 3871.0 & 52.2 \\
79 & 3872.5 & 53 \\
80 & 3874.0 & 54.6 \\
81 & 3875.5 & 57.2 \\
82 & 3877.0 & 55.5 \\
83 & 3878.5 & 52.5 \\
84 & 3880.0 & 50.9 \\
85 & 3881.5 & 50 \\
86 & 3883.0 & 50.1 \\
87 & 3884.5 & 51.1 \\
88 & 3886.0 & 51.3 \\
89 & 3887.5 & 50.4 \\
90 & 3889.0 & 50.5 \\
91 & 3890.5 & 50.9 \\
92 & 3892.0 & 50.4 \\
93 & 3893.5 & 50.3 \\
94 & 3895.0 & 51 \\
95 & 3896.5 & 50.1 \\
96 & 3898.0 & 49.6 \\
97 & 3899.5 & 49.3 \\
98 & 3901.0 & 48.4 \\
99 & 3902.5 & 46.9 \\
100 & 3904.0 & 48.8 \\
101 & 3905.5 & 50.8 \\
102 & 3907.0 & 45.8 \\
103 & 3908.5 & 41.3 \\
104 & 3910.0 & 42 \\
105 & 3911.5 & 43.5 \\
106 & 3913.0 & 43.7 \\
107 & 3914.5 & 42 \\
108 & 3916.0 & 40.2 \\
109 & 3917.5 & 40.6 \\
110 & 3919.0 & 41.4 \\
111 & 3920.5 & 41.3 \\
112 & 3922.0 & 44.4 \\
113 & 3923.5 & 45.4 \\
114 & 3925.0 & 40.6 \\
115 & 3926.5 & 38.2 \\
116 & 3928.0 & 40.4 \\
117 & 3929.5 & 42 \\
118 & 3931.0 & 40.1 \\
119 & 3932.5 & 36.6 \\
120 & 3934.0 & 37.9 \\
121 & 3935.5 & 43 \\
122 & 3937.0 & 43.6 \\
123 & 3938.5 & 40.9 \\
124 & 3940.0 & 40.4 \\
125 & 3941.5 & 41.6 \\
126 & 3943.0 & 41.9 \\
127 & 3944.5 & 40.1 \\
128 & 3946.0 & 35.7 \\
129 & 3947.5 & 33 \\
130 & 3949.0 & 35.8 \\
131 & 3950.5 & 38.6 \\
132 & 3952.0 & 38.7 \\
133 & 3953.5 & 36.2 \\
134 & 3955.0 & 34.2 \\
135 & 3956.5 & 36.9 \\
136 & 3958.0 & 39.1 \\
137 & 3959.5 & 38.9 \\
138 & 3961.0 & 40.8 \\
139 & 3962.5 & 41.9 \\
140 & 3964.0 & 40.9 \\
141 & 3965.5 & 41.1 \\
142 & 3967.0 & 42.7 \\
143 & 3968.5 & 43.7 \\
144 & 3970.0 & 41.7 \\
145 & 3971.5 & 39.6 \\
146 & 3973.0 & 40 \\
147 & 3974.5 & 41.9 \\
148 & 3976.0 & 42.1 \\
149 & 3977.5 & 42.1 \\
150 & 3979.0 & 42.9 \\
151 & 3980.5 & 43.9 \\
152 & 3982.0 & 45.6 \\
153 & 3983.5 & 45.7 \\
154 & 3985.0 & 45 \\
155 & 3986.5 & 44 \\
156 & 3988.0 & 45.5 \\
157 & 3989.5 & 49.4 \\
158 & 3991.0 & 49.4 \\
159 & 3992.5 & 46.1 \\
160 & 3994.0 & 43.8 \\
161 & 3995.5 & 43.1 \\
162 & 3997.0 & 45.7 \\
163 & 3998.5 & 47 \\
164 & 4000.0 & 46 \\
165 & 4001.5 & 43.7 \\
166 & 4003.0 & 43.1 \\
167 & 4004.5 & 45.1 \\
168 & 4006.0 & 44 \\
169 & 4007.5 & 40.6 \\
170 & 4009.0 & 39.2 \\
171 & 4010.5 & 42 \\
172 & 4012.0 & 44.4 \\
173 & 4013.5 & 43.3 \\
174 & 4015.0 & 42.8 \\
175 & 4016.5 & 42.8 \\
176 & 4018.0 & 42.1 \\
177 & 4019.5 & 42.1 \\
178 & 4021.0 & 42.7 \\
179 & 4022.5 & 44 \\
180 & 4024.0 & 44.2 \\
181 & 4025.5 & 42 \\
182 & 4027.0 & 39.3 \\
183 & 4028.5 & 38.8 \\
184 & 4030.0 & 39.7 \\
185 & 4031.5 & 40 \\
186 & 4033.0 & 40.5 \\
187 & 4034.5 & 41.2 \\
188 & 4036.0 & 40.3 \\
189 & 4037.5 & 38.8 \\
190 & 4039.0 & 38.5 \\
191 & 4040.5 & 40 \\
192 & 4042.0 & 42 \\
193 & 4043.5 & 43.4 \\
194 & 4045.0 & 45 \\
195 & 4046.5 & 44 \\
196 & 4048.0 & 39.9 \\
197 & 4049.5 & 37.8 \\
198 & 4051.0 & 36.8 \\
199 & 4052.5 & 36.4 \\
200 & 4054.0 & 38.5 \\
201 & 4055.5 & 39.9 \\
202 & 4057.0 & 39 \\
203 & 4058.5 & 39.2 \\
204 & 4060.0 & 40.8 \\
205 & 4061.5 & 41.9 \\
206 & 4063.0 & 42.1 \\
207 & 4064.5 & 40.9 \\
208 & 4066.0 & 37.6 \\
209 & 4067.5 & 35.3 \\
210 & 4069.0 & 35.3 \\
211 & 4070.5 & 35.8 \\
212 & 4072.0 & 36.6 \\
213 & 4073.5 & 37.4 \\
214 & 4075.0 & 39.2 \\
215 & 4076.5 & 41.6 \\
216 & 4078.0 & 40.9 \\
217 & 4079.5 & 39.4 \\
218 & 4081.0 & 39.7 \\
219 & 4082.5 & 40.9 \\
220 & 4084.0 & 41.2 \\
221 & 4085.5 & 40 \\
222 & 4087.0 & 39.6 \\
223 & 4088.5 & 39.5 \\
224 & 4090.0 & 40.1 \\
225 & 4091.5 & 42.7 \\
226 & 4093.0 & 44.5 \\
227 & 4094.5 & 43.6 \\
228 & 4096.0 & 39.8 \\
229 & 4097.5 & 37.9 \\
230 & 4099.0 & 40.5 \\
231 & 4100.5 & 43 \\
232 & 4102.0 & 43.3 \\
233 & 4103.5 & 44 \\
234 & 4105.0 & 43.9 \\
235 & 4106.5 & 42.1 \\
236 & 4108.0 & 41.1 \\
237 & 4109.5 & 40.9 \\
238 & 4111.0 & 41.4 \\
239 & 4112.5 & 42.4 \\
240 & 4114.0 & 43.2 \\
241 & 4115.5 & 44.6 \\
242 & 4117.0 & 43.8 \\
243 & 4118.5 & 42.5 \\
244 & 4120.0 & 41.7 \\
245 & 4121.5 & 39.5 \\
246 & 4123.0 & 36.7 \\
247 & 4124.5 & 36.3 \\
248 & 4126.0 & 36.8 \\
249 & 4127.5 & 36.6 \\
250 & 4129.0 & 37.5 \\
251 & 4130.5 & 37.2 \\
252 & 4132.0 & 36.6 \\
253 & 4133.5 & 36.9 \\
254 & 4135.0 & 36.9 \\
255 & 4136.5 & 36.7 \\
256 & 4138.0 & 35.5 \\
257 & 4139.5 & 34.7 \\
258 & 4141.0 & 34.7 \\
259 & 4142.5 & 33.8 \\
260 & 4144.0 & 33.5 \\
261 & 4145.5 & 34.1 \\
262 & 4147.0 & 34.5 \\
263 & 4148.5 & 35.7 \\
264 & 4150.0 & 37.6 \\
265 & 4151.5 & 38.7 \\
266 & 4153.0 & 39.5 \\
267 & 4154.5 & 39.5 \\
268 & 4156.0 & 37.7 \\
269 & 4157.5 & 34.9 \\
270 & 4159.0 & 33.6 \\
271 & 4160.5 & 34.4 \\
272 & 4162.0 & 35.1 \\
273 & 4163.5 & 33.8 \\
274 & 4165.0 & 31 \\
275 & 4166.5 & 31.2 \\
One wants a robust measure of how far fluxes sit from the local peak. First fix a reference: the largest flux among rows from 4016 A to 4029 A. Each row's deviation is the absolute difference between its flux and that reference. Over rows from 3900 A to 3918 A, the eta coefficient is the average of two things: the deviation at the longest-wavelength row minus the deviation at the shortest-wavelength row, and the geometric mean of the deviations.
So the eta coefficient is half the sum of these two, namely 0.9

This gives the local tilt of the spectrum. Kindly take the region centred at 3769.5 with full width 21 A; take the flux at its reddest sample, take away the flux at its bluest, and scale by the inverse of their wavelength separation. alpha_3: -1.08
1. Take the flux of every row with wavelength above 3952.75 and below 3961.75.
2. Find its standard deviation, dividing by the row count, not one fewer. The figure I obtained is 2.2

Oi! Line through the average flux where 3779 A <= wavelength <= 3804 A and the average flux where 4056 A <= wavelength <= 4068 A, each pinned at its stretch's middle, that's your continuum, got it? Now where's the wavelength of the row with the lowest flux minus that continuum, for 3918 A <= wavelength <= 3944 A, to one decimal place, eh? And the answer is 3932.5 A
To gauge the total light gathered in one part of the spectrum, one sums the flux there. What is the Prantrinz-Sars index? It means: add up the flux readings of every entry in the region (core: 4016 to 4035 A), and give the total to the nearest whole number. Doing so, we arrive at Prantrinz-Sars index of 539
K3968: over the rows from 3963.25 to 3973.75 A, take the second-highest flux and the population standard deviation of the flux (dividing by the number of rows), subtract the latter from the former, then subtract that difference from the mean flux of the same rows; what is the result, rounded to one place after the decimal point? 0.0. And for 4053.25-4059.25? 0.5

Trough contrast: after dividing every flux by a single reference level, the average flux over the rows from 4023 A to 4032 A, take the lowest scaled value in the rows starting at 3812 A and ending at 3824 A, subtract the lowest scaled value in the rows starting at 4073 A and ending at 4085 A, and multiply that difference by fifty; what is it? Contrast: 45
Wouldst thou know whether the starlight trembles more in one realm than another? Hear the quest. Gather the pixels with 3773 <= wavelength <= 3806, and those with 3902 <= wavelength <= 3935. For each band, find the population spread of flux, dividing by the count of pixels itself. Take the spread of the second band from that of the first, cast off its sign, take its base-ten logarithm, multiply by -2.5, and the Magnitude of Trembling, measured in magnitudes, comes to -2.4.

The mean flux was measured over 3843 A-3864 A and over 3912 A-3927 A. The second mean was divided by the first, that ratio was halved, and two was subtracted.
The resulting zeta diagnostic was -1.64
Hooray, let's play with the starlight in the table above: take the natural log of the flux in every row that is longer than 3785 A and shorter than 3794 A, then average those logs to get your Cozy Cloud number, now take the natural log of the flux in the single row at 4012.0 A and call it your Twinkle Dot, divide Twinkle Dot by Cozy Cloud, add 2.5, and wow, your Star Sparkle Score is 3.33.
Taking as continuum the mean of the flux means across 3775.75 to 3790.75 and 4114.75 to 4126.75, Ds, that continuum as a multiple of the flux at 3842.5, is 1.1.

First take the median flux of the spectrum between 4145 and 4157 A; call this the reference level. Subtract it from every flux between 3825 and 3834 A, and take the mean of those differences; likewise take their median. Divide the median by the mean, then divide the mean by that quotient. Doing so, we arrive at 32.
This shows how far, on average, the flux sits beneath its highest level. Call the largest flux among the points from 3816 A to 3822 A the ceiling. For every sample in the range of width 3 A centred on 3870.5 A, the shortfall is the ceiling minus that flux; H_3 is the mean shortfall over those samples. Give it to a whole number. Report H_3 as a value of 29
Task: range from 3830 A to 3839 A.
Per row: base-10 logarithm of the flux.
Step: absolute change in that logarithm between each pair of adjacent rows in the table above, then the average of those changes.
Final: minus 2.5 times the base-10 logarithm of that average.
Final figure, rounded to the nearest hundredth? 4.60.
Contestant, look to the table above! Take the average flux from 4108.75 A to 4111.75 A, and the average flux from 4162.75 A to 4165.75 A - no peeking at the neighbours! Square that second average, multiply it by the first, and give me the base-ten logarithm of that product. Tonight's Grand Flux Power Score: 4.64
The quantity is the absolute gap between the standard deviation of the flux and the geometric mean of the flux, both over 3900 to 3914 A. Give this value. 42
